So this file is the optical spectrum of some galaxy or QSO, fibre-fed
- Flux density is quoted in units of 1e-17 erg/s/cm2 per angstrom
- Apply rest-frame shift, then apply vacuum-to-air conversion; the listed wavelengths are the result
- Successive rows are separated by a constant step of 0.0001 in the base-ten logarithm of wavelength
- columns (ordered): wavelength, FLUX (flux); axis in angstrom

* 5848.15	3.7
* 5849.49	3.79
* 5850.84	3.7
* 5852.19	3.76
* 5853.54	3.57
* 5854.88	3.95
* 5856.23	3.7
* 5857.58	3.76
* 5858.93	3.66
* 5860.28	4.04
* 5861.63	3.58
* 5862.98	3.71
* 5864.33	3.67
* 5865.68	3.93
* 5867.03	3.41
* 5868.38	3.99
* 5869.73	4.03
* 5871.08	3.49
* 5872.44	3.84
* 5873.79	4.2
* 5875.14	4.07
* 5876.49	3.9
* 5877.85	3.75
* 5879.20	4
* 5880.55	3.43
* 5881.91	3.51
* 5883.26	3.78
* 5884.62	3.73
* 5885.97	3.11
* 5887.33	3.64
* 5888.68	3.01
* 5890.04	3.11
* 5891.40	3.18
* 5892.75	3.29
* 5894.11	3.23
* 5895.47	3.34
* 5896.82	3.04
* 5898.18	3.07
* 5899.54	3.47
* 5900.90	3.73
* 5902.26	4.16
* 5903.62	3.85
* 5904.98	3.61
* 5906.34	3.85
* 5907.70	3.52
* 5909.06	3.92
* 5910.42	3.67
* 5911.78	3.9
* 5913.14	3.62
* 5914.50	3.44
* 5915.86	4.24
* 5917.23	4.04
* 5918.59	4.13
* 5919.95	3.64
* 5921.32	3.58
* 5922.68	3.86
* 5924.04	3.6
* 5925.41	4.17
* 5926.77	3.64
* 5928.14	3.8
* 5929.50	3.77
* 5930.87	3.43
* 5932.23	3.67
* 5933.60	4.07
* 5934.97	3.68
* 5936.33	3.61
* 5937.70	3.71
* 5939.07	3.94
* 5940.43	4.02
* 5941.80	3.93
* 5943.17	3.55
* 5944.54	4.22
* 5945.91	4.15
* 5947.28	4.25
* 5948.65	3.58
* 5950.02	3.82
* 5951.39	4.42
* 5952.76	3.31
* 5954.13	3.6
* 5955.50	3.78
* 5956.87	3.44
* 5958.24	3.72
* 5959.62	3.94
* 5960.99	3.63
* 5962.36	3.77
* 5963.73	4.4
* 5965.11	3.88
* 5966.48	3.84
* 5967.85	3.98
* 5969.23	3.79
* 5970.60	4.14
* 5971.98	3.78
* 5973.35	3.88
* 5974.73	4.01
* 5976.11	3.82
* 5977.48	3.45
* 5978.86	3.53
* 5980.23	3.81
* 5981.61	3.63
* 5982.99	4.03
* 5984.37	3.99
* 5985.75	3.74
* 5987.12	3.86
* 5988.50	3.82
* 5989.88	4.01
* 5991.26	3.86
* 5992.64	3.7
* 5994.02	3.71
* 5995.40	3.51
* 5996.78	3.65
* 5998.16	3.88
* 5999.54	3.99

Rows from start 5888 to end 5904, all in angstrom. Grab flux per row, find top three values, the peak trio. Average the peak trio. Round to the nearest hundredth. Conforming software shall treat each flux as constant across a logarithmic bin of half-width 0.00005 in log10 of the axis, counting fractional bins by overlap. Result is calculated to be 3.91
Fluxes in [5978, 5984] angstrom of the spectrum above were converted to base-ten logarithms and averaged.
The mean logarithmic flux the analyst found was 0.57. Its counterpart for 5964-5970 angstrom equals 0.59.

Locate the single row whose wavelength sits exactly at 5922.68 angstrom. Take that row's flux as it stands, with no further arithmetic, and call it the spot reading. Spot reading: 3.86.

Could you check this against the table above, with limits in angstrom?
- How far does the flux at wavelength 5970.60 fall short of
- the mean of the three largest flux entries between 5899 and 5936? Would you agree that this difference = 0.05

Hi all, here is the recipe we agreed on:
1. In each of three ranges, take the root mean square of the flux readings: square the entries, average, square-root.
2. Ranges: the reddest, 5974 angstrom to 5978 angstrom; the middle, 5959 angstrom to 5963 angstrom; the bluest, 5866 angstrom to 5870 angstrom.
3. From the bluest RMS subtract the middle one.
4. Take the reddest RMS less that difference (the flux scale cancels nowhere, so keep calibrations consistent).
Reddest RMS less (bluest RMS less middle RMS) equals 3.73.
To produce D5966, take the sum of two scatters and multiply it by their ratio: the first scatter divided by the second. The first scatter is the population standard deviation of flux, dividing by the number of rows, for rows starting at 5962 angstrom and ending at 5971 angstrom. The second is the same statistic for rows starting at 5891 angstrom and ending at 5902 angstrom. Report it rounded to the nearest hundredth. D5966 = 0.42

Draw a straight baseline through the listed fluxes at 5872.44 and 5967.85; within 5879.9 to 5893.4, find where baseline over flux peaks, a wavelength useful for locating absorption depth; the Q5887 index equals 5888.68 angstrom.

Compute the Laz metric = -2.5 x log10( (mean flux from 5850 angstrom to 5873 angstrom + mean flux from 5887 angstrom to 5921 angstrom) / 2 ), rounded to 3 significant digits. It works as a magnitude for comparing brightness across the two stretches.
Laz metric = -1.41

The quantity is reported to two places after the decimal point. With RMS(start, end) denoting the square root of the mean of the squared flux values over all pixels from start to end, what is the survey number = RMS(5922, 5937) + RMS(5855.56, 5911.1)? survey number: 7.41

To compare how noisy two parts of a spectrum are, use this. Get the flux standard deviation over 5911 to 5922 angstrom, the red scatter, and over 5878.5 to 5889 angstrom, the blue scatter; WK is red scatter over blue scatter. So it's 0.87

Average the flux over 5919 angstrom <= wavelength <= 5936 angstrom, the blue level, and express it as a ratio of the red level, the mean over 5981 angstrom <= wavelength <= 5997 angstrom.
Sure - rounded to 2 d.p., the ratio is 0.99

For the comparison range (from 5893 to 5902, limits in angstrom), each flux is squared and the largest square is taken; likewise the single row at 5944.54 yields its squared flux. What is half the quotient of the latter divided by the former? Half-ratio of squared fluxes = 0.64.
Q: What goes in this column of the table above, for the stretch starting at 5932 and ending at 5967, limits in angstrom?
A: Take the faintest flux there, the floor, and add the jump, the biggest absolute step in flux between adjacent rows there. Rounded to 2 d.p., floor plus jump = 4.42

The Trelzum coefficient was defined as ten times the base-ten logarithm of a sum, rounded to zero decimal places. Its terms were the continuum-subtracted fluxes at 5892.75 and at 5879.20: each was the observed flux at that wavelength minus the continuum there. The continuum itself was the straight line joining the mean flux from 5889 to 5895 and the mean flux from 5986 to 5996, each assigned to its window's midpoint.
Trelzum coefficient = 0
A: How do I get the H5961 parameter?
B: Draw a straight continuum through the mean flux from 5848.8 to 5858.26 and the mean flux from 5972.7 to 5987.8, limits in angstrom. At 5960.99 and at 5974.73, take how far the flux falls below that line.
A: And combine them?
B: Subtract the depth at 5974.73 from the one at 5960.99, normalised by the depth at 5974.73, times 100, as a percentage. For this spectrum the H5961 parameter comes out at -173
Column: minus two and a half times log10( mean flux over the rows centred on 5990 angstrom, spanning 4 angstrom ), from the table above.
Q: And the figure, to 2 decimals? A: -1.48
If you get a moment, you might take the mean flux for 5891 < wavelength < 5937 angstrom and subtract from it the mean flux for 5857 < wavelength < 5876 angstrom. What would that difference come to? -0.14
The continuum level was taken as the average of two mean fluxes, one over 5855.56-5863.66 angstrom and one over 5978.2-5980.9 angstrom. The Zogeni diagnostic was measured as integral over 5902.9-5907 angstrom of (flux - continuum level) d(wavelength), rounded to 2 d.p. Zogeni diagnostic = 0.26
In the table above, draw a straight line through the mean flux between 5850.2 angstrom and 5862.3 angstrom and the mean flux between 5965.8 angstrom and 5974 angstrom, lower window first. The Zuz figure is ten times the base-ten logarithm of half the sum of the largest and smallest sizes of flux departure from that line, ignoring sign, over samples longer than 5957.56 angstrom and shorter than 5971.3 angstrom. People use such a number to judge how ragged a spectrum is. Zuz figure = -5.8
